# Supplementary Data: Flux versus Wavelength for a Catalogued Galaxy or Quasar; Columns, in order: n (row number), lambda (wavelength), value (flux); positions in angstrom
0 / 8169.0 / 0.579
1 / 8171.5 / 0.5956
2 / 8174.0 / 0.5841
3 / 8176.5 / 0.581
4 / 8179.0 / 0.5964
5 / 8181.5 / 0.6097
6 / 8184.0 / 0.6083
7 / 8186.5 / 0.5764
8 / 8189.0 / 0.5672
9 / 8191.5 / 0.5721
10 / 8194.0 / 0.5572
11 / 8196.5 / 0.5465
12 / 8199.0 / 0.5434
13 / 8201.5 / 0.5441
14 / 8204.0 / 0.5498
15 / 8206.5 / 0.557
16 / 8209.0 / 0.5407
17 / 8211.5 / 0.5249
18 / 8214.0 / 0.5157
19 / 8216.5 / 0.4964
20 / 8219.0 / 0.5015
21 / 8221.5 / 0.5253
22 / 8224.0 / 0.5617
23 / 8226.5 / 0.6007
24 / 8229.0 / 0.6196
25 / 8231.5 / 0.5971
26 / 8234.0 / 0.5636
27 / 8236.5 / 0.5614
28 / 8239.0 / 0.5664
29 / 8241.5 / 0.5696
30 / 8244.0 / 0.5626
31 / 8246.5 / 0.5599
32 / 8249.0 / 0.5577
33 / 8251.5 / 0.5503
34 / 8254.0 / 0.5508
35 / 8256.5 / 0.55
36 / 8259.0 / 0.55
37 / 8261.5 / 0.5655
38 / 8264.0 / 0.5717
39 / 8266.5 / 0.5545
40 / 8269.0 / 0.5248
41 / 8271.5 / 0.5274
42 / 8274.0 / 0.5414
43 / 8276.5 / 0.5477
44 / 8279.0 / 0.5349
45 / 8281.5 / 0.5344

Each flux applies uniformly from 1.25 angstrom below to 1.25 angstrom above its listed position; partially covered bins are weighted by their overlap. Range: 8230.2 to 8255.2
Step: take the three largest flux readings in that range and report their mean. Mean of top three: 0.578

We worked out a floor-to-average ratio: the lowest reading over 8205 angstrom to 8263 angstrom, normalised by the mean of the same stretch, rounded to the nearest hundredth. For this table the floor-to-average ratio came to 0.90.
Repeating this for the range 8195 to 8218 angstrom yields 0.93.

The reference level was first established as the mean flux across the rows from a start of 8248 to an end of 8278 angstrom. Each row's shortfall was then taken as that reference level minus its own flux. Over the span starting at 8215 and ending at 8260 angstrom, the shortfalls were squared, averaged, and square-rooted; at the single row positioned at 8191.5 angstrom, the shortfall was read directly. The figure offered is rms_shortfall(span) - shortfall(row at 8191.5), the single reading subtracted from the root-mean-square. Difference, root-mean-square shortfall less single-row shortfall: 0.054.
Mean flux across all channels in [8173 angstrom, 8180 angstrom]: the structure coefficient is 0.587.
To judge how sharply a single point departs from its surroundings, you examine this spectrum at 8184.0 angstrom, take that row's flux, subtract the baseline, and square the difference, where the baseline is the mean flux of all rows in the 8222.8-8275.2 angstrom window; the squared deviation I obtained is 0.0021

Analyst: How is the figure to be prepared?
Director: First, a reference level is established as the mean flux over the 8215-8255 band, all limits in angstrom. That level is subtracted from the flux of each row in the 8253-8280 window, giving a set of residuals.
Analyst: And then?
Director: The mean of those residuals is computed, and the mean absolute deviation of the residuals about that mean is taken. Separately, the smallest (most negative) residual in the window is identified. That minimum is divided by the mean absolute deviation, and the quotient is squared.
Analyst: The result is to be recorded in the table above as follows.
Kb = 10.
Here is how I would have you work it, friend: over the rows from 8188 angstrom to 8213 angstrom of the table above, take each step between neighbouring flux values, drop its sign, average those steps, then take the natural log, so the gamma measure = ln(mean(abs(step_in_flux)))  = -4.7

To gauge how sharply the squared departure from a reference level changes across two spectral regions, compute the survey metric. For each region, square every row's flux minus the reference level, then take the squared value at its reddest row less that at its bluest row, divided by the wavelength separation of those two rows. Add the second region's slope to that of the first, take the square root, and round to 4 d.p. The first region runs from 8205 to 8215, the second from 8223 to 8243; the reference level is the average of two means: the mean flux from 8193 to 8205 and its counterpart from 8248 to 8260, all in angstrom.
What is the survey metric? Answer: 0.0128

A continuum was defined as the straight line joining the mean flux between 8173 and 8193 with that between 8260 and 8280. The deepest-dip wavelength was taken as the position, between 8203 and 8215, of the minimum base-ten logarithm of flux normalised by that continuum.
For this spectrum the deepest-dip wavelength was 8214.0 angstrom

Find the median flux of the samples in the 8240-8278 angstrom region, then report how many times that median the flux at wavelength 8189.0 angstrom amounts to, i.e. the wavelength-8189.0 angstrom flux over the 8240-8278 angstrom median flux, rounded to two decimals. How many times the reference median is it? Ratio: 1.03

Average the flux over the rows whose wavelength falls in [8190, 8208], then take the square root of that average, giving 0.744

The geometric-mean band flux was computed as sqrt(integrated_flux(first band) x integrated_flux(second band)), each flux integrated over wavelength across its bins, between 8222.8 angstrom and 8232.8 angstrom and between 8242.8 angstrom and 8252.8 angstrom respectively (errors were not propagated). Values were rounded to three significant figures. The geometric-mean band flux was 5.76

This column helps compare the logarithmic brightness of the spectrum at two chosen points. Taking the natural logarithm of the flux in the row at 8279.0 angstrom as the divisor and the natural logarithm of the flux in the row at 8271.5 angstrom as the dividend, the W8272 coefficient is 1.02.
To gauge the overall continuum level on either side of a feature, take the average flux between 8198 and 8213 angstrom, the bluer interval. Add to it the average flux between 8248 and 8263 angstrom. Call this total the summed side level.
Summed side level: 1.10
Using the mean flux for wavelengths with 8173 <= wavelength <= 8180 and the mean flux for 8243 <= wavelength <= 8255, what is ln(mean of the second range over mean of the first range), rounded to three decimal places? -0.054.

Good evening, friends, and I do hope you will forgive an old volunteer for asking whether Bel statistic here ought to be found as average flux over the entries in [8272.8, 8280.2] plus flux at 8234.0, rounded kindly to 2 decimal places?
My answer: 1.10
